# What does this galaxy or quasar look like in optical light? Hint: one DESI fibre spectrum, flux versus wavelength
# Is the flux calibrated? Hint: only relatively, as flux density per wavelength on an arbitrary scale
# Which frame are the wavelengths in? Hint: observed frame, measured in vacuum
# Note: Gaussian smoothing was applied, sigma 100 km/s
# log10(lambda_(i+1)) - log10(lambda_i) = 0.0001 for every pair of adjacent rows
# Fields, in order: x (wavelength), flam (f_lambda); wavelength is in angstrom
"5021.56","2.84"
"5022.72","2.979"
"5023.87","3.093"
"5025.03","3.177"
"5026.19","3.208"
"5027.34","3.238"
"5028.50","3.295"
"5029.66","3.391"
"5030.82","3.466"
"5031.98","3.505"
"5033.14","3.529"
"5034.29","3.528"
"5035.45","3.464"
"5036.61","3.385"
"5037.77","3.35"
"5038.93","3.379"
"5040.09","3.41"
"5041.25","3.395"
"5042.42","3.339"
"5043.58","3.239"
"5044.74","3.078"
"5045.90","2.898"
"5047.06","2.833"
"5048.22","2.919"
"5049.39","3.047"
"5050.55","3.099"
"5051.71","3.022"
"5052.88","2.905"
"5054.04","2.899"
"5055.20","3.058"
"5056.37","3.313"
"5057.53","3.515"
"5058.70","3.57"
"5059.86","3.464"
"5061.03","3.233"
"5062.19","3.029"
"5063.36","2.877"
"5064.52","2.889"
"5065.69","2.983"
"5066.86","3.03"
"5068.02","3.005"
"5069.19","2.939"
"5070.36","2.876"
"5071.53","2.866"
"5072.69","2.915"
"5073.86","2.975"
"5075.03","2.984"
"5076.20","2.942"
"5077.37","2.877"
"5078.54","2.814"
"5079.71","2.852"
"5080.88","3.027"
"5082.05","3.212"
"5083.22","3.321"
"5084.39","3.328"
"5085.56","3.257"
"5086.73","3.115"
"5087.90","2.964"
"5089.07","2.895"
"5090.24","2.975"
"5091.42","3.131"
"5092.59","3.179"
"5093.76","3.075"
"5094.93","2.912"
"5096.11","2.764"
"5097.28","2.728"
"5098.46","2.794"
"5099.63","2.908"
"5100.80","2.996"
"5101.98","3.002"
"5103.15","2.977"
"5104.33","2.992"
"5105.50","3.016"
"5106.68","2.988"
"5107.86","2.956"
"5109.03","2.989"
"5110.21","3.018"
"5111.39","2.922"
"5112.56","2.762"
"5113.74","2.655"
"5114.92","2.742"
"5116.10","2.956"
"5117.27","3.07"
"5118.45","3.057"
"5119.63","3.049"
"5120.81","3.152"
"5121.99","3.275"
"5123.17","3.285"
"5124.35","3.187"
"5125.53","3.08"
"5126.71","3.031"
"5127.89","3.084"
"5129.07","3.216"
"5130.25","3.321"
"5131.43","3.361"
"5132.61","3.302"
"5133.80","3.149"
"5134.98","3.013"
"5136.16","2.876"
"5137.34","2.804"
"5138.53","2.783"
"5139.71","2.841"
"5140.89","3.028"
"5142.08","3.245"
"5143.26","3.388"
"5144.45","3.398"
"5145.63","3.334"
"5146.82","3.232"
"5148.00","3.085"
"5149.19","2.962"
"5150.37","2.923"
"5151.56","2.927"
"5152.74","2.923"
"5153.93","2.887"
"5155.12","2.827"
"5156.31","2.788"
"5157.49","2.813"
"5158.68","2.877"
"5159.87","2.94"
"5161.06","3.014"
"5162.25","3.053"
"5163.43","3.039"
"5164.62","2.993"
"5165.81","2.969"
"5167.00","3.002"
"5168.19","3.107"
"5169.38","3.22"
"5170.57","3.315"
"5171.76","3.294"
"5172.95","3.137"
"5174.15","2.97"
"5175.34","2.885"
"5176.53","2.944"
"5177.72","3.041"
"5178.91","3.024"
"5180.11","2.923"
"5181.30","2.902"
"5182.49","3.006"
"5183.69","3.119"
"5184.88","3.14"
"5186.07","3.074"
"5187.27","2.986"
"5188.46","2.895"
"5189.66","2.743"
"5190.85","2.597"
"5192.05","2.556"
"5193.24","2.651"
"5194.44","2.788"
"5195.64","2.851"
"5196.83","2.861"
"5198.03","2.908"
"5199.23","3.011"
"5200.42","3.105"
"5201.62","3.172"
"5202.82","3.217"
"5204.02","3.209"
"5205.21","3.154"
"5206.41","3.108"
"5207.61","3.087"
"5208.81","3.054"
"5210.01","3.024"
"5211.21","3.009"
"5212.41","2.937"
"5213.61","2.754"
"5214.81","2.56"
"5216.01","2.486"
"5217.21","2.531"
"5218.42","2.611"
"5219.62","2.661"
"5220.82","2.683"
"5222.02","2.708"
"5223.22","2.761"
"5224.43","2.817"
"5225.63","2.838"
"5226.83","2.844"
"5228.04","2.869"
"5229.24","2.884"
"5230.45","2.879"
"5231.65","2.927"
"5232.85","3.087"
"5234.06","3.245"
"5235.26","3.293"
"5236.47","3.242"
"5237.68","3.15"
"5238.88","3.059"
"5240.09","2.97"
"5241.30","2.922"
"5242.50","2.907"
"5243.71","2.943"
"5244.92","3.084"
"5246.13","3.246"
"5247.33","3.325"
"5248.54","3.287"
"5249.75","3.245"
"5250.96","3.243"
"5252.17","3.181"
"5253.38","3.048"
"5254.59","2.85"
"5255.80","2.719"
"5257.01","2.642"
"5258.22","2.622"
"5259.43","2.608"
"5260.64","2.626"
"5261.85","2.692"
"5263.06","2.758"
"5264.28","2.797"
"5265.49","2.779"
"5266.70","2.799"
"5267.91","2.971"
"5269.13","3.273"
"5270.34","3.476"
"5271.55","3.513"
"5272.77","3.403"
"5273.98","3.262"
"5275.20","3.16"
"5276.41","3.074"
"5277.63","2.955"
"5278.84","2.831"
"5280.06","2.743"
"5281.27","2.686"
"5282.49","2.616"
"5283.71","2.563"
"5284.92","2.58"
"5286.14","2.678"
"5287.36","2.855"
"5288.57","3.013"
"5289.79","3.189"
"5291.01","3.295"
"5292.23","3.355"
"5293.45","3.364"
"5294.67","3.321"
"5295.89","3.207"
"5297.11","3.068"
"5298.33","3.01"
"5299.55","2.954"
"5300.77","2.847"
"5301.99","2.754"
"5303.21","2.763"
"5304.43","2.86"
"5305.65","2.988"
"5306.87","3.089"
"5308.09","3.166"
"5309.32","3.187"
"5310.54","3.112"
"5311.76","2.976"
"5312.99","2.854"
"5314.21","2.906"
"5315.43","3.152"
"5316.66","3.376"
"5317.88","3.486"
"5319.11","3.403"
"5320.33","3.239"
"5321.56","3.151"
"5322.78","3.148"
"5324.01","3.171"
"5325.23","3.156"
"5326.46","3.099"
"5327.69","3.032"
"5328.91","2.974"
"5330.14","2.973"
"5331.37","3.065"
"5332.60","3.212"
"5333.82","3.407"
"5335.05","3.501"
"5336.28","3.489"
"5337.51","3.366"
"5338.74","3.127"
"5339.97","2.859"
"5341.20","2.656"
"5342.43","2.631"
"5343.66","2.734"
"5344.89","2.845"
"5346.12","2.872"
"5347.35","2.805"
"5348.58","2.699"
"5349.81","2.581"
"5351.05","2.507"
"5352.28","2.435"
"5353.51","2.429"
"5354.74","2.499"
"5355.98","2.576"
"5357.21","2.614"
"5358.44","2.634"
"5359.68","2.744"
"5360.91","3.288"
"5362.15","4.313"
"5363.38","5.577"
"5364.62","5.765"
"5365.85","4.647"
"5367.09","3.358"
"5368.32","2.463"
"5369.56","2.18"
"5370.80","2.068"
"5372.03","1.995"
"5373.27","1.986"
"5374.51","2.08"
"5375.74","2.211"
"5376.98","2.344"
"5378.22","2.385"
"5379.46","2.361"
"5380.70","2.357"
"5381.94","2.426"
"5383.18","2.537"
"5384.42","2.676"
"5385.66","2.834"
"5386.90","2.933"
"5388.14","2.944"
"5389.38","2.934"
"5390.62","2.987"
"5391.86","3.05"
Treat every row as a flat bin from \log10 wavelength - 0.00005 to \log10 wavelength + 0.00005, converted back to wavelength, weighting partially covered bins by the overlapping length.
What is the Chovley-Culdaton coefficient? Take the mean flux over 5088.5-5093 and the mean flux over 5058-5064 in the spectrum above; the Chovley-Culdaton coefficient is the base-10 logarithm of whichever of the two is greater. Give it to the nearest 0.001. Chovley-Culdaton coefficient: 0.510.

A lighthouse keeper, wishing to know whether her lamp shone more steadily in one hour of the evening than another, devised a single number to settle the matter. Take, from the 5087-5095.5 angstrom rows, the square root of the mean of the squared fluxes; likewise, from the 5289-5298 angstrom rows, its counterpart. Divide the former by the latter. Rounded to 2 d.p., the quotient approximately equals 0.93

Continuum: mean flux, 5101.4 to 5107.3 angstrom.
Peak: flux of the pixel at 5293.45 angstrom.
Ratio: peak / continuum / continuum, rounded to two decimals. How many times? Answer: 0.38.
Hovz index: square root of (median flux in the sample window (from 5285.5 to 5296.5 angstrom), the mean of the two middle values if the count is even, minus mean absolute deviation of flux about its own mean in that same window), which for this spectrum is 1.74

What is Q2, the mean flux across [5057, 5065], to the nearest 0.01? 3.23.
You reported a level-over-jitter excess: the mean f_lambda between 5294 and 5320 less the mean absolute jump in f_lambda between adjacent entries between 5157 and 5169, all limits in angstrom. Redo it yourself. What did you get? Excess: 3.02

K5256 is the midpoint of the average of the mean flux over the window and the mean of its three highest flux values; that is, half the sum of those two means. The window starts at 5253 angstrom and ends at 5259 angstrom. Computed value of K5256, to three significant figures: 2.82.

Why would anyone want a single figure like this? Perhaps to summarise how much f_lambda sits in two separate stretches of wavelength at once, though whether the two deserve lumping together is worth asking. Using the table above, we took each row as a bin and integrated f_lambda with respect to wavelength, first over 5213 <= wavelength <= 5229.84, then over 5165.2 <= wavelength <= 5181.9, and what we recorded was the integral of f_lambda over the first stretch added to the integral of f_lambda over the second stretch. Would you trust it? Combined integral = 97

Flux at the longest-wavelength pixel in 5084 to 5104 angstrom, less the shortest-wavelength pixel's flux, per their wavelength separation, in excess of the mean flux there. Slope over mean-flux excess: -3.02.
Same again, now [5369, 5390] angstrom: -2.39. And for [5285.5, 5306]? -3.01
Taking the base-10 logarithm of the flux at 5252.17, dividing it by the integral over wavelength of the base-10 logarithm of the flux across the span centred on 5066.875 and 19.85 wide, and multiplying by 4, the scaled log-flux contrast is 0.209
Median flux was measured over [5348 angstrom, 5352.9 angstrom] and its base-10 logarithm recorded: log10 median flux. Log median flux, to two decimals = 0.41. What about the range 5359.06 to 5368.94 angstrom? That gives 0.58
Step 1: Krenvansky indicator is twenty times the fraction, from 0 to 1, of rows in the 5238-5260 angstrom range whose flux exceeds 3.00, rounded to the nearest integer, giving 10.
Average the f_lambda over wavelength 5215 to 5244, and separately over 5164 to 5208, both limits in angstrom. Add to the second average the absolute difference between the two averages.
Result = 3.1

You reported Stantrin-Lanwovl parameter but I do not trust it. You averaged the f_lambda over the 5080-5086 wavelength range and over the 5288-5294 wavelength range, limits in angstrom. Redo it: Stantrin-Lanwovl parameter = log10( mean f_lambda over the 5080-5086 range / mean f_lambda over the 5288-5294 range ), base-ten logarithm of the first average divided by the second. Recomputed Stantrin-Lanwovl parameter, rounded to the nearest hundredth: 0.00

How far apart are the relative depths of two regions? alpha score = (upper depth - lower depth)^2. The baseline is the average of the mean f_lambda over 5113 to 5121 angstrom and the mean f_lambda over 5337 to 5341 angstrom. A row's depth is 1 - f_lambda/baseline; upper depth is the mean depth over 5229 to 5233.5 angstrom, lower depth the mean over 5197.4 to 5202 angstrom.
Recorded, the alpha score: 0.001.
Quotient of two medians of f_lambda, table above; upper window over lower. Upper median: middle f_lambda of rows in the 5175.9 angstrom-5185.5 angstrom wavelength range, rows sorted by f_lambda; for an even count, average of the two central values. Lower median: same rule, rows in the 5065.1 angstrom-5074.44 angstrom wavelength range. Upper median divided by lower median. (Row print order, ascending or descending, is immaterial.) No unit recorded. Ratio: 1.02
